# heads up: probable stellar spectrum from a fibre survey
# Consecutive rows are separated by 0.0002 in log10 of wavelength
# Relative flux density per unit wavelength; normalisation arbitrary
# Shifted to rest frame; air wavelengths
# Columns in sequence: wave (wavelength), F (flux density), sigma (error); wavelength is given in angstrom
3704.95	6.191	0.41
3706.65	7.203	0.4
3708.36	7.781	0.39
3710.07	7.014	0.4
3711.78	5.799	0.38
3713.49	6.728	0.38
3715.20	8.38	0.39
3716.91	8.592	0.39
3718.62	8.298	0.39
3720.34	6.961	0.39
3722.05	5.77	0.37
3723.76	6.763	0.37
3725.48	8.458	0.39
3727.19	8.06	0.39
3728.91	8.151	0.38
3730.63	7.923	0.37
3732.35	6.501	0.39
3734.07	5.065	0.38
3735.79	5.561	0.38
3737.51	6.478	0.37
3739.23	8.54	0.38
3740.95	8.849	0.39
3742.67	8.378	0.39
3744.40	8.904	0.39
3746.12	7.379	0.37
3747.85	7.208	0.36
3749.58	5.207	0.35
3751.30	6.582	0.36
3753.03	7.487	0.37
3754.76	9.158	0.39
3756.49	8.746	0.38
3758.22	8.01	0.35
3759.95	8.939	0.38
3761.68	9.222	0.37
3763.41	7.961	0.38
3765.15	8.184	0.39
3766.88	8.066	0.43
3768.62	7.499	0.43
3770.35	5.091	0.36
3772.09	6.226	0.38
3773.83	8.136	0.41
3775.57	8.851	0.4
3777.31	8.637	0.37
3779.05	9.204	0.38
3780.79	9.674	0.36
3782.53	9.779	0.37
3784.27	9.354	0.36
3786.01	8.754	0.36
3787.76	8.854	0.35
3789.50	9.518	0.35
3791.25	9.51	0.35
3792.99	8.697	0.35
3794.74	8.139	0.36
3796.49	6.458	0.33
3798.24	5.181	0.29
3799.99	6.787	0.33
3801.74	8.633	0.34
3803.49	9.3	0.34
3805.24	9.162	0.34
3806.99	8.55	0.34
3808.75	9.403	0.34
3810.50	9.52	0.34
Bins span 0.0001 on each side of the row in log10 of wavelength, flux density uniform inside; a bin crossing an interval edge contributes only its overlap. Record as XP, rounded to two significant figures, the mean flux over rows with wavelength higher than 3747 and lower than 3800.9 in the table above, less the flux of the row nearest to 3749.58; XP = 2.8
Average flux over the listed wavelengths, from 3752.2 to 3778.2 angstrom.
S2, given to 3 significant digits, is 8.01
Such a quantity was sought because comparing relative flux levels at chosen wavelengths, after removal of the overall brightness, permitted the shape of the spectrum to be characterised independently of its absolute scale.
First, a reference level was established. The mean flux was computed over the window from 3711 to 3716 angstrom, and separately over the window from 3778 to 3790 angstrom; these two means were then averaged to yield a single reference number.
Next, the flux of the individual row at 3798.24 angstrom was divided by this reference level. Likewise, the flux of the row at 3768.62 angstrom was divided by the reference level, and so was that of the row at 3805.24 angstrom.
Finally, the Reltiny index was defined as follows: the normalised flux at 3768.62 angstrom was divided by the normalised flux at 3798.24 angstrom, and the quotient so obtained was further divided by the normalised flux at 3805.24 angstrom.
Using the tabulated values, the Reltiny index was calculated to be 1.3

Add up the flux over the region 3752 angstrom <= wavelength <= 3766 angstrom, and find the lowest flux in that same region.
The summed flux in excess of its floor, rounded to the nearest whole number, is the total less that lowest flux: 60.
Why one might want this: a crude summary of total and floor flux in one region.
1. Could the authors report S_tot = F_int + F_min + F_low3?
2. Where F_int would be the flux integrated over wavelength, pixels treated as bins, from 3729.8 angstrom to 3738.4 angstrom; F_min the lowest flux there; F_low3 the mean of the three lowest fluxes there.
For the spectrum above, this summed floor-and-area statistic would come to 65.0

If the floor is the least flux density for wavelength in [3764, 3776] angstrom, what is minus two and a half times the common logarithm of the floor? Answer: -1.77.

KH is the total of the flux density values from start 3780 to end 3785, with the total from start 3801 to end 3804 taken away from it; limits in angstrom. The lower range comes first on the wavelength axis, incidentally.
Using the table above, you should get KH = 11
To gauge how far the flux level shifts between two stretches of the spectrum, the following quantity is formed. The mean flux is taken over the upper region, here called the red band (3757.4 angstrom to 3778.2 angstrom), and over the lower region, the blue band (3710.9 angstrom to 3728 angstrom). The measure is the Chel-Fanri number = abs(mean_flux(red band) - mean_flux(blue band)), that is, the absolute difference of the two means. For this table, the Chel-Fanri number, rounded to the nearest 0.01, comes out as 0.52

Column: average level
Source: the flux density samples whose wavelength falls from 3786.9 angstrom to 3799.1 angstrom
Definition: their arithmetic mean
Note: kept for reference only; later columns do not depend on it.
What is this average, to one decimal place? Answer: 8.1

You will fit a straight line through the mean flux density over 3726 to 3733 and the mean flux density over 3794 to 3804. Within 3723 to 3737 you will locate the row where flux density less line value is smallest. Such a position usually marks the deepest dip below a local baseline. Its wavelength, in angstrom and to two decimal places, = 3734.07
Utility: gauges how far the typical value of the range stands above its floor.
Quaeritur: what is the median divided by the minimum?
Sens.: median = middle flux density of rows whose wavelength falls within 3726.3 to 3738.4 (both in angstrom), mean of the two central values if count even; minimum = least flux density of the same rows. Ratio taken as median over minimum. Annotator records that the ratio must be 1.28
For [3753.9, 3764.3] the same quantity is 1.11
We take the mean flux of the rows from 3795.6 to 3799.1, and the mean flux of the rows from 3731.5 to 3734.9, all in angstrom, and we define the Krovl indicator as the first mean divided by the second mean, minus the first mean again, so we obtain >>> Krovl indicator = -4.8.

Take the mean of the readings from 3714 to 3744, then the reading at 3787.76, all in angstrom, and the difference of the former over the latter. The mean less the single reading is -1.4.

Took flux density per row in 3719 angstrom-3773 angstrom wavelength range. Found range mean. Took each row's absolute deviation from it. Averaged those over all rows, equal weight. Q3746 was 1.0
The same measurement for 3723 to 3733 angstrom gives 0.7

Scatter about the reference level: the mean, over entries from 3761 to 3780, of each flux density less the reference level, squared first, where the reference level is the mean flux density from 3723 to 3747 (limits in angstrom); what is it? 1.62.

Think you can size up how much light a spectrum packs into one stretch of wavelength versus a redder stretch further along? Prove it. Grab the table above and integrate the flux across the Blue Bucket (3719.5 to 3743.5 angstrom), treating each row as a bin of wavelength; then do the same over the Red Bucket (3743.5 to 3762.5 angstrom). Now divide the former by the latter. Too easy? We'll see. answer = 1.2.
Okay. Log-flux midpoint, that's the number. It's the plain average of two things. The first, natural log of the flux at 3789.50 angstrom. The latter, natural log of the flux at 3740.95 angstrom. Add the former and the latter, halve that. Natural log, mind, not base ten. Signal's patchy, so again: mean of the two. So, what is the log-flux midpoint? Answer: 2.22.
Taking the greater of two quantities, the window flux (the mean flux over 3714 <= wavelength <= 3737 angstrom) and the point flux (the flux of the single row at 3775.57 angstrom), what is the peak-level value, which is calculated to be 8.9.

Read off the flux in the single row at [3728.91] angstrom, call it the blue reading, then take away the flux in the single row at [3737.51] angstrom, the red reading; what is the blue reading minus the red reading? 1.7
